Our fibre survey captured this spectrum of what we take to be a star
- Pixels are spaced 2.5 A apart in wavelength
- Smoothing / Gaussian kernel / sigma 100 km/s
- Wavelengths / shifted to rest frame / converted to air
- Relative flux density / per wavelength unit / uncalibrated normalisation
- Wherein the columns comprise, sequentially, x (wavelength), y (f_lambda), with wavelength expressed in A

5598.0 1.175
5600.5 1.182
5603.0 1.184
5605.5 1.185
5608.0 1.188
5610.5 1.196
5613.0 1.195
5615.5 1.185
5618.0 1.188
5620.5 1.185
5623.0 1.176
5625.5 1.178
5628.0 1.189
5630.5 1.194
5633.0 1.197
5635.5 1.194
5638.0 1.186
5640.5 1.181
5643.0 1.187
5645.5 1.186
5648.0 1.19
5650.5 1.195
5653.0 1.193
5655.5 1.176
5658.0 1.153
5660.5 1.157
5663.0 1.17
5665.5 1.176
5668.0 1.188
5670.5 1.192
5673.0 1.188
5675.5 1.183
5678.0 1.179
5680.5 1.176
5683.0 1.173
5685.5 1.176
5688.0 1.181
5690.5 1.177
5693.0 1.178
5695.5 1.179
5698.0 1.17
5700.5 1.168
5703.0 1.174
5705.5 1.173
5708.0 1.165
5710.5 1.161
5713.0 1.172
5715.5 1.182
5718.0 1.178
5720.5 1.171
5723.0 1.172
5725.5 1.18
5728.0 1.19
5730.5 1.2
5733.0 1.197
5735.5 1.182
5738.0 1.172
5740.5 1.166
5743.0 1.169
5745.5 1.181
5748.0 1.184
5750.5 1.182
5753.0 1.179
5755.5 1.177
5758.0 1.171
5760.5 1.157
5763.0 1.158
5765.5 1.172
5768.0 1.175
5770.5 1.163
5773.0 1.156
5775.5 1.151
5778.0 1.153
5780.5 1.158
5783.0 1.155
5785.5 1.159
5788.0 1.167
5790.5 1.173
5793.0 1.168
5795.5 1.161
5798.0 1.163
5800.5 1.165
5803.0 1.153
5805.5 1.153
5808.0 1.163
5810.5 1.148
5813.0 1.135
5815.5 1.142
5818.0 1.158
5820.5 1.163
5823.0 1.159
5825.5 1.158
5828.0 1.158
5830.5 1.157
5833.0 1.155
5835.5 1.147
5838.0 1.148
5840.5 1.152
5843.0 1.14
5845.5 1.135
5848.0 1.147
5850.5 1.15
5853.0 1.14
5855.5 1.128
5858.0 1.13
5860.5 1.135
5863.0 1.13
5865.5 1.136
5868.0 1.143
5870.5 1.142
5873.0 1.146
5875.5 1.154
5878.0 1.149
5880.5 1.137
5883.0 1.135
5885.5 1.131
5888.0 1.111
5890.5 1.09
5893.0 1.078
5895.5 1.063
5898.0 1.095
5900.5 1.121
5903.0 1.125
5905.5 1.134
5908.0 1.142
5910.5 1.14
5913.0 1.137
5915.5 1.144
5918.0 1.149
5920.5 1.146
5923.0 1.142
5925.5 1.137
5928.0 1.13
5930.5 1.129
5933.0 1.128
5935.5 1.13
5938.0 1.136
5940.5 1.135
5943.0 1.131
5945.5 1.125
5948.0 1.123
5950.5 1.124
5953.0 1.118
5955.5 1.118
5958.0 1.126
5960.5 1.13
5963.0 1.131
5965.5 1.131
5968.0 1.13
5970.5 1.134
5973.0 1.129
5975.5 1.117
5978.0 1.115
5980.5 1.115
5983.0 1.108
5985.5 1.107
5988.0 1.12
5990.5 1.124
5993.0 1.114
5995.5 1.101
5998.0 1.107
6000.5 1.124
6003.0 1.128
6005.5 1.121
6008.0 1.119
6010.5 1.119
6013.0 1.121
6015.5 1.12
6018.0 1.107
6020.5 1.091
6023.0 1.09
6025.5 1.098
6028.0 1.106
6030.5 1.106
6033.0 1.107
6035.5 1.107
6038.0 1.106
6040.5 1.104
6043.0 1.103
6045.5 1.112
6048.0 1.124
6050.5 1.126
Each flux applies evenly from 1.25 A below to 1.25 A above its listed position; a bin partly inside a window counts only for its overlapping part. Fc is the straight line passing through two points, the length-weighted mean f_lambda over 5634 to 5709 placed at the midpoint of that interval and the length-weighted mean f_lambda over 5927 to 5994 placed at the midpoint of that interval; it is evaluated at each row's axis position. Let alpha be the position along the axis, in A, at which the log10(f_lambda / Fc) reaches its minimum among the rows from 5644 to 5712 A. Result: 5658.0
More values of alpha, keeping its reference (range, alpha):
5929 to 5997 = 5995.5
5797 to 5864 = 5813.0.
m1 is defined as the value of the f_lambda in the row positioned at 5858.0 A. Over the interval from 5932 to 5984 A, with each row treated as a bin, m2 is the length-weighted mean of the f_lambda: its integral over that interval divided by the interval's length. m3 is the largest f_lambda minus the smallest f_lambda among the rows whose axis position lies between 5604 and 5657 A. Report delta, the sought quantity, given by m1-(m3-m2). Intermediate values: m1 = 1.13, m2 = 1.13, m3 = 0.021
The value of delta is 2.23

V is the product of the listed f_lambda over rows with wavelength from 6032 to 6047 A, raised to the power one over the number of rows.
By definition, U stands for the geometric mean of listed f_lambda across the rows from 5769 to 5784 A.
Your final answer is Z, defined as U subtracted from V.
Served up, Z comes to -0.049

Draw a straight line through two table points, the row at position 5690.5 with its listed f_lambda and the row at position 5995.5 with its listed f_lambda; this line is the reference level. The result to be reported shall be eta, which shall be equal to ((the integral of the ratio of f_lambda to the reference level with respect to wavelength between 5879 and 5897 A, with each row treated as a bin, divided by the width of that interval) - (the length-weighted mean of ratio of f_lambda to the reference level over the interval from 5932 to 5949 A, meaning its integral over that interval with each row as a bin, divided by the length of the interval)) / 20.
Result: -0.0016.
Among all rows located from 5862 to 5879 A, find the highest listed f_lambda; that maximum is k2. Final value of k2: 1.154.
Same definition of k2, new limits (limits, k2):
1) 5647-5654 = 1.195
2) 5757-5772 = 1.175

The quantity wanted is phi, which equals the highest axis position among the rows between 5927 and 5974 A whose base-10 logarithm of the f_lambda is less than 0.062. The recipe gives 5973.0 A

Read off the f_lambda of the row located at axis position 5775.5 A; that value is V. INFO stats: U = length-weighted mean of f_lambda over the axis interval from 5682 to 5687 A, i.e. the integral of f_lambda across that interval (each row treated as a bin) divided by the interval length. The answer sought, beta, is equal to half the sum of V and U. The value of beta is 1.16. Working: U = 1.17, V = 1.151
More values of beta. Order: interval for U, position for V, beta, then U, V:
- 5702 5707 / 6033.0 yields 1.14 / 1.17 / 1.107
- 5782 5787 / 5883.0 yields 1.15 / 1.16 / 1.135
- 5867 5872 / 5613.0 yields 1.17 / 1.14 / 1.195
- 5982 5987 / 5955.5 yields 1.11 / 1.11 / 1.118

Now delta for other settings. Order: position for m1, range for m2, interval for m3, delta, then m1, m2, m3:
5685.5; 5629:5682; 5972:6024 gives 2.32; 1.176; 1.18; 0.039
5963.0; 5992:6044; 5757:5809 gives 2.22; 1.131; 1.11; 0.024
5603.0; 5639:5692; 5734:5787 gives 2.33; 1.184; 1.18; 0.033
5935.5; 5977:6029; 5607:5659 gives 2.20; 1.13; 1.11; 0.044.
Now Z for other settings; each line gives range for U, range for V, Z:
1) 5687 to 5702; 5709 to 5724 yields -0.003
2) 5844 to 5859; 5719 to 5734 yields 0.047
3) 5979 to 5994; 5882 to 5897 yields -0.014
